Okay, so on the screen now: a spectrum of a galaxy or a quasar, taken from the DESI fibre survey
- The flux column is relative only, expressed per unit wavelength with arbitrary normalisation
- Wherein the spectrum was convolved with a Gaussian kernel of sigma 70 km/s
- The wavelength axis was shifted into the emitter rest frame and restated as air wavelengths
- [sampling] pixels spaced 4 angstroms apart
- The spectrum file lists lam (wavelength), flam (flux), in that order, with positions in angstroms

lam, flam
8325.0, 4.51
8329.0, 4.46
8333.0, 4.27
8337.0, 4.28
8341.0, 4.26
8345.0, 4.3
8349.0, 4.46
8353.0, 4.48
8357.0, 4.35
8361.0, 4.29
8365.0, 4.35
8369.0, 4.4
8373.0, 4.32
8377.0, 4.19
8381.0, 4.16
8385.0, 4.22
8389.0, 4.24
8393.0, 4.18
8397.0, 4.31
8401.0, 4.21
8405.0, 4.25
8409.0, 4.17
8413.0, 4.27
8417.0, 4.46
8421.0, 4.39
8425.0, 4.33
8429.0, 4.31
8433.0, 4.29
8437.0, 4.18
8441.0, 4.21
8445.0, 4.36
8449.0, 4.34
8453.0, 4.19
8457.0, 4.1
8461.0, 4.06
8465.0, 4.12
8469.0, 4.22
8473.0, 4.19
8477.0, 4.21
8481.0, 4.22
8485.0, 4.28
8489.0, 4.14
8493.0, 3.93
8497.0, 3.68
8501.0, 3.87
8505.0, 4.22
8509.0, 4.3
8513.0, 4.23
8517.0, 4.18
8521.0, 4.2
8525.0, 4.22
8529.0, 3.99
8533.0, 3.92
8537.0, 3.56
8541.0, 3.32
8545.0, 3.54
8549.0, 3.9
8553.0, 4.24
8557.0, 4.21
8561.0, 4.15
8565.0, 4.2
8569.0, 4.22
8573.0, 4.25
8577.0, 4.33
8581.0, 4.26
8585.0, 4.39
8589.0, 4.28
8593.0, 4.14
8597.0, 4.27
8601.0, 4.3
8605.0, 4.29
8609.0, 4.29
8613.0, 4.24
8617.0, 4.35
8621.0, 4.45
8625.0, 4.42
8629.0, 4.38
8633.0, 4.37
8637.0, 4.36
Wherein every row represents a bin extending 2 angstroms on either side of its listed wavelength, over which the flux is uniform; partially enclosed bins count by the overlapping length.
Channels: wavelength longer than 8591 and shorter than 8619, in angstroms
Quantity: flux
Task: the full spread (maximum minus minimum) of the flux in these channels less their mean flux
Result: -4.1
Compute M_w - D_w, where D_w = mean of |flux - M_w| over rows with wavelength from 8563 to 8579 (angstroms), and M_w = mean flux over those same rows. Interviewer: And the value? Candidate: 4.21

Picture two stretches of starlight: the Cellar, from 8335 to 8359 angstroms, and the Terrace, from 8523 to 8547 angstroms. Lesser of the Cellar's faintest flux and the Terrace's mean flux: 3.76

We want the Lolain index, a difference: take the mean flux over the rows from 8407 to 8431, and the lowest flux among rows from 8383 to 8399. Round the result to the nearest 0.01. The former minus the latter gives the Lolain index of 0.14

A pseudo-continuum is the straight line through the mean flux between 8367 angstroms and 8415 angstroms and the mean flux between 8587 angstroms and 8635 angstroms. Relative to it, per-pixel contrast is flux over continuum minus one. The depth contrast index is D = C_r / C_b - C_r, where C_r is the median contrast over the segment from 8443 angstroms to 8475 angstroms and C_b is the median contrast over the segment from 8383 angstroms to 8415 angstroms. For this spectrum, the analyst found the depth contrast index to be 6.4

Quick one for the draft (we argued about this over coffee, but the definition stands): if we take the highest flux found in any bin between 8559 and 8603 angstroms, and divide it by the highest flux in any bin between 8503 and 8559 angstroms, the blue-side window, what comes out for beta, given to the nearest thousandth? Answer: 1.021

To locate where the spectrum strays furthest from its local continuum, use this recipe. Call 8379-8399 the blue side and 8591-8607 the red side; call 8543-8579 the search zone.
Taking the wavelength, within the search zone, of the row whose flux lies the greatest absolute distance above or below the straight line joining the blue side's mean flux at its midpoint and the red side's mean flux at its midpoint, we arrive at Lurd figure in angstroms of 8545.0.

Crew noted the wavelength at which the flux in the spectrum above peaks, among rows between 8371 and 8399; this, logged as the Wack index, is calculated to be 8373.0 angstroms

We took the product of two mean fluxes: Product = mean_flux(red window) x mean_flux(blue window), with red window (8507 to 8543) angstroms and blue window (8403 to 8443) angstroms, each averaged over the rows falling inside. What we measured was 17.1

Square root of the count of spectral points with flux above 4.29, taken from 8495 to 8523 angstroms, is 1.0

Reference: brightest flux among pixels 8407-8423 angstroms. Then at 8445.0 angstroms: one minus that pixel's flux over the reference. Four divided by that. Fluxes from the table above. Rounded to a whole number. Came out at 178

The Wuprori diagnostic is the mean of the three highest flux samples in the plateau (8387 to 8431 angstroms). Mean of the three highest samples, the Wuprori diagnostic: 4.39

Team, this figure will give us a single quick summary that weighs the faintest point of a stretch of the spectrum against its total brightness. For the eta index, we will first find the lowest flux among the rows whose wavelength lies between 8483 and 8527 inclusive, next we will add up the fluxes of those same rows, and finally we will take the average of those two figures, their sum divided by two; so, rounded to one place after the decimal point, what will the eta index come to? 24.5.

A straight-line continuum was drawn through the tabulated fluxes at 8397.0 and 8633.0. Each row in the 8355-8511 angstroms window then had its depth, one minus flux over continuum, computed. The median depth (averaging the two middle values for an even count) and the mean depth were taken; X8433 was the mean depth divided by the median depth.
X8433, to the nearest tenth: 1.0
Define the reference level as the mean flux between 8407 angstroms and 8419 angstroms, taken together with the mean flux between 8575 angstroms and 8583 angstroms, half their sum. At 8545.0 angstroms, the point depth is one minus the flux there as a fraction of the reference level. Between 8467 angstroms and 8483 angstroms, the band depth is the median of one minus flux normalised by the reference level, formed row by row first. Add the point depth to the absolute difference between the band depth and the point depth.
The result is 0.33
